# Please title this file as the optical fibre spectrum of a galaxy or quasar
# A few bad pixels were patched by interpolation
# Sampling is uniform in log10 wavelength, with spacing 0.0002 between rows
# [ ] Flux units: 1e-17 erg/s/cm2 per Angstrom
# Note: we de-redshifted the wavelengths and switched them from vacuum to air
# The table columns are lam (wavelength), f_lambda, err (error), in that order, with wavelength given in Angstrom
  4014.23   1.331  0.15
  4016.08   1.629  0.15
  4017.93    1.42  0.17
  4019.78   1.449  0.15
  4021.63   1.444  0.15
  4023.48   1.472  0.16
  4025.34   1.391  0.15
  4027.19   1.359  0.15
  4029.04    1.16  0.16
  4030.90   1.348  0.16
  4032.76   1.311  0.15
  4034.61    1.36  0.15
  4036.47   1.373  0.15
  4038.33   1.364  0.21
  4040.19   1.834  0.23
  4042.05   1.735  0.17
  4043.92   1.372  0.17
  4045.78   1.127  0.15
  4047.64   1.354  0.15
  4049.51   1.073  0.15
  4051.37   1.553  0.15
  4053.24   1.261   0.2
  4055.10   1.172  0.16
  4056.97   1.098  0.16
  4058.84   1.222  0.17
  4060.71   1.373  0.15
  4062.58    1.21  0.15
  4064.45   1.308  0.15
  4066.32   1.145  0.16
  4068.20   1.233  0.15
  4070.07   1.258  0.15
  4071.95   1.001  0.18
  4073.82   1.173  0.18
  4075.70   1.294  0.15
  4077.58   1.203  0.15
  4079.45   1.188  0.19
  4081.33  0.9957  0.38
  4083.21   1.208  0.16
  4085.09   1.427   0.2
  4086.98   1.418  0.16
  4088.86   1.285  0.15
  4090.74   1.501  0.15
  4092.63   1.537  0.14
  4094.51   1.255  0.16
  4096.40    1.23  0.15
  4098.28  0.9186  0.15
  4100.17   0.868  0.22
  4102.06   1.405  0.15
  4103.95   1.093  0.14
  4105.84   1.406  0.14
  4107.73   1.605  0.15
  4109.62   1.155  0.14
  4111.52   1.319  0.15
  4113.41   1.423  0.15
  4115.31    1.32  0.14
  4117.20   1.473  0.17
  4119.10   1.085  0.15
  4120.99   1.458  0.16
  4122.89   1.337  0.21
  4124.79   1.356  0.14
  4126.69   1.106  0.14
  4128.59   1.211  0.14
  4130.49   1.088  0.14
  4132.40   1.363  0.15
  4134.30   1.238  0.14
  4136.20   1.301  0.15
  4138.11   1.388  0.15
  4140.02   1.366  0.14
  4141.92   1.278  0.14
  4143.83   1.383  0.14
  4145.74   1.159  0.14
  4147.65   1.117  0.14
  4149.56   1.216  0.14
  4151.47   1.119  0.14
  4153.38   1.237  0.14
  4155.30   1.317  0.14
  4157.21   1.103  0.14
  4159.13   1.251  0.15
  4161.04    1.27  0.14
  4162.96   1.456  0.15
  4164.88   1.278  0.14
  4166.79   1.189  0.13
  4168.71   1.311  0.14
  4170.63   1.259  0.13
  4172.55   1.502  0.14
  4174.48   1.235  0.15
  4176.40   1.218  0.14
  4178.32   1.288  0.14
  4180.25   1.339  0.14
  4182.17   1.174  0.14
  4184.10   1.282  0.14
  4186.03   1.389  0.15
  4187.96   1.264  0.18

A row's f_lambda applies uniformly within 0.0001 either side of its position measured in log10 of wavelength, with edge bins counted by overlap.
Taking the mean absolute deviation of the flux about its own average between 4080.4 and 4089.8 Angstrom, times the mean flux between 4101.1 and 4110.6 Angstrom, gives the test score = 0.18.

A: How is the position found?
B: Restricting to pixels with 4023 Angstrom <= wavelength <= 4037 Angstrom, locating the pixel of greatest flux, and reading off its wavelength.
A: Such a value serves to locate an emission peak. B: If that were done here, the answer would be 4023.48 Angstrom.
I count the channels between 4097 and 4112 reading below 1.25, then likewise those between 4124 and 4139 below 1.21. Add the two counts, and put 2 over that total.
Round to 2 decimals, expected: 0.33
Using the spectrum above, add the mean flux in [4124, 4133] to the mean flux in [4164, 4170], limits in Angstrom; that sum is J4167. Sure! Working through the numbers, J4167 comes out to 2.48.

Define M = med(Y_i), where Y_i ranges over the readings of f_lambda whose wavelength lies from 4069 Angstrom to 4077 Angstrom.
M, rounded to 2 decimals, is 1.22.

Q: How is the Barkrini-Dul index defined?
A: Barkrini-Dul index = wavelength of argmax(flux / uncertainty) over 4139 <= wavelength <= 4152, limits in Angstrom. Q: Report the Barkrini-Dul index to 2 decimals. 4143.83 Angstrom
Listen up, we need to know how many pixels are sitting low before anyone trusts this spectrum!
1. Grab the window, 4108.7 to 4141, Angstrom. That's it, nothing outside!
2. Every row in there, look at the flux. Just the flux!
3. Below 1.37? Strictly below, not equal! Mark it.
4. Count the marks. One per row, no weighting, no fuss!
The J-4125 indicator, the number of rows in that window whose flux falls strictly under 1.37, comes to 13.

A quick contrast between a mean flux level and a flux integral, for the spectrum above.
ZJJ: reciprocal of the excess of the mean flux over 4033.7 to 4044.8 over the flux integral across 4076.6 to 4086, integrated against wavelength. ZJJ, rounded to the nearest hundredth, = -0.10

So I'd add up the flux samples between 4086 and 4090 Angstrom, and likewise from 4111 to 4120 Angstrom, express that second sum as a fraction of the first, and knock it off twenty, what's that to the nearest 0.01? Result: 17.55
